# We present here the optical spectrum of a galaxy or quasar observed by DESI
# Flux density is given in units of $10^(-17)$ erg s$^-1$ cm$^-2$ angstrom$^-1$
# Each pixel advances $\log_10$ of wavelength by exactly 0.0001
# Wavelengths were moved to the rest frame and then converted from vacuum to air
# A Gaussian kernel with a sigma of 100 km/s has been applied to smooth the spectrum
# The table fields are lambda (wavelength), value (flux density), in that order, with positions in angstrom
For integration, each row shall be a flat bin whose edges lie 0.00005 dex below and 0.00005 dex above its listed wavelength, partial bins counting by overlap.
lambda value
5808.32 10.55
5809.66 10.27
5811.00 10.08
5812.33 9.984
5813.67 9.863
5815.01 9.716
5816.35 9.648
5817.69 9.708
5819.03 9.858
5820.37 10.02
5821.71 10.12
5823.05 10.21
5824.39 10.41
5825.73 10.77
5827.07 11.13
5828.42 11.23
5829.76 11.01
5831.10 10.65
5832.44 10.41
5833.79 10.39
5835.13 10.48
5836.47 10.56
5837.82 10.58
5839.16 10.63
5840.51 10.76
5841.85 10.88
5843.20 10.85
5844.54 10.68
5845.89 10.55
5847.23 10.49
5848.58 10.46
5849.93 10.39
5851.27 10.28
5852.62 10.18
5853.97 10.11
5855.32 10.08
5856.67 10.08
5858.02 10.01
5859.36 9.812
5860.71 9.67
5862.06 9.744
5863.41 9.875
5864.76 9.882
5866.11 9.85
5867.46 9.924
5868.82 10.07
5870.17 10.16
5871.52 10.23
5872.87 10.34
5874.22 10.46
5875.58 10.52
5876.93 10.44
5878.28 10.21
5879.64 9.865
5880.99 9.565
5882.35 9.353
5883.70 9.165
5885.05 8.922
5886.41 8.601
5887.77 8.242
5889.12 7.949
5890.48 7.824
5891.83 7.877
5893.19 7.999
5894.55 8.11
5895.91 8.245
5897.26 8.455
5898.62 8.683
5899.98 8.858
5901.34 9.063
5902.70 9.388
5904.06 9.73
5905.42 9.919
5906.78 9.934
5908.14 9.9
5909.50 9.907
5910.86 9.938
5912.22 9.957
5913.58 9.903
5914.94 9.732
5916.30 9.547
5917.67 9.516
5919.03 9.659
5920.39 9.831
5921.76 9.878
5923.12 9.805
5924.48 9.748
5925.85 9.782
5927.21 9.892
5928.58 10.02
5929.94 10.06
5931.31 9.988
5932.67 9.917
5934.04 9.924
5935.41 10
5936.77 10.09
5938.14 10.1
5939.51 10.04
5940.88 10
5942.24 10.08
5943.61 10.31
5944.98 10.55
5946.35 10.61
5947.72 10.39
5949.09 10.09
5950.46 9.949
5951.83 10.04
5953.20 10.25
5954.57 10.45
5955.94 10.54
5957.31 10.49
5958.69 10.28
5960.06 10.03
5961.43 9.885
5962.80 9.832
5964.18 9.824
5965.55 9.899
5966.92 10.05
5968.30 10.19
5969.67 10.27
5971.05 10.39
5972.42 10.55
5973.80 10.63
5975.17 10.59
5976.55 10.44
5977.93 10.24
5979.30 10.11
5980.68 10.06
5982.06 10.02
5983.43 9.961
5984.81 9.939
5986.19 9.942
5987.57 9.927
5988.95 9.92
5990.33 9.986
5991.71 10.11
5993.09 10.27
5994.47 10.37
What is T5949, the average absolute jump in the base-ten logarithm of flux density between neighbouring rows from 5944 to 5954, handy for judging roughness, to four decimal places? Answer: 0.0072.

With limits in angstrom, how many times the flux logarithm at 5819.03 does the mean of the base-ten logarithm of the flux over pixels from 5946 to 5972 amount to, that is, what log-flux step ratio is 1.014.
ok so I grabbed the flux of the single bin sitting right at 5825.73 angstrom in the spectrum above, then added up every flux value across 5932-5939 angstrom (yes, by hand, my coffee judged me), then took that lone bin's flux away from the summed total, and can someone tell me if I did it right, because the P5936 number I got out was 39.3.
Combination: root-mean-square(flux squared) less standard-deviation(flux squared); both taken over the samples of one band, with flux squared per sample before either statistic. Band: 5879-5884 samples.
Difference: 85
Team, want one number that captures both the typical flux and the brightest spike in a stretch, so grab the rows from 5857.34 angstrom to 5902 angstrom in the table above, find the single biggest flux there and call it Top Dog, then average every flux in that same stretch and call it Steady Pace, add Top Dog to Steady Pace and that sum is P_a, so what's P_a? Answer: 19.9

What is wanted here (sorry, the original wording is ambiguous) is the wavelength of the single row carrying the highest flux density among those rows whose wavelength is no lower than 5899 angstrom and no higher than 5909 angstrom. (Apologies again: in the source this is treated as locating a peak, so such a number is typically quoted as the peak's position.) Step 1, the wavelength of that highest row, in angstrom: 5906.78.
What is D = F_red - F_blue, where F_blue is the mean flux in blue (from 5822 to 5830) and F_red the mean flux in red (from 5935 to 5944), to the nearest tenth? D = -0.7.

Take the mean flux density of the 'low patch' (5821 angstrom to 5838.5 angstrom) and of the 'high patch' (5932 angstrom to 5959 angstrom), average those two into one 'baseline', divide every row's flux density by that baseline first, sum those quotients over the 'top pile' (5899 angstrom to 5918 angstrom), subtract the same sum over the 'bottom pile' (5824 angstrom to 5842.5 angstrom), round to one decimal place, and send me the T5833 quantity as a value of -1.4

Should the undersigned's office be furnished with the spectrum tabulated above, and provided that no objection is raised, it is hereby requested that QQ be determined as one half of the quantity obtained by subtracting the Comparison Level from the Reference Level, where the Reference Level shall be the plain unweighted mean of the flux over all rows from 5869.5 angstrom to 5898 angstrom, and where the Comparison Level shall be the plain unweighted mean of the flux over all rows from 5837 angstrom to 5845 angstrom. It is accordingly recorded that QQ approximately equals -0.78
